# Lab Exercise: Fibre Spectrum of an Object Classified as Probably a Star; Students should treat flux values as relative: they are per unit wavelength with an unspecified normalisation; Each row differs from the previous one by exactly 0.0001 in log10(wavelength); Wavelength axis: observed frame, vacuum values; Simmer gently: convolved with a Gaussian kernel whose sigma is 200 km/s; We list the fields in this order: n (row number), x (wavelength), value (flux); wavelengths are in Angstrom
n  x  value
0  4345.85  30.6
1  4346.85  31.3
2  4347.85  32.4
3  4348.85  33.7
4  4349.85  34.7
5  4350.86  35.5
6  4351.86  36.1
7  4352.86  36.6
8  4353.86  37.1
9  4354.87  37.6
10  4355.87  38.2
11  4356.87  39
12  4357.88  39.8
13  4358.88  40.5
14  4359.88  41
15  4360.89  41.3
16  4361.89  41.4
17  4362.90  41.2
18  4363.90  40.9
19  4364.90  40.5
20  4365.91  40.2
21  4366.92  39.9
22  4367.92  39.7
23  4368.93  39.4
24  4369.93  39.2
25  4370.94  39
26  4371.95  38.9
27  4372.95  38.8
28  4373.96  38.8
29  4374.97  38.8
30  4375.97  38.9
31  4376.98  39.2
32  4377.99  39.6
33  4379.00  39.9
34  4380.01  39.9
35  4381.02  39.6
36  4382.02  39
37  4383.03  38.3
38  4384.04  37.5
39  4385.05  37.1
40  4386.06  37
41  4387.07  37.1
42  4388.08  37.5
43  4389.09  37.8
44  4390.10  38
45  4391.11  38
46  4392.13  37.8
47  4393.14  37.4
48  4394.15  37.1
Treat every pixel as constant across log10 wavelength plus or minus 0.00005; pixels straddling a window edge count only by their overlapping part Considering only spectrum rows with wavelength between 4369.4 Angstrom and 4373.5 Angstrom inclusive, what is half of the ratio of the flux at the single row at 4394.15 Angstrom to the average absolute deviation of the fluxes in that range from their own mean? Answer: 148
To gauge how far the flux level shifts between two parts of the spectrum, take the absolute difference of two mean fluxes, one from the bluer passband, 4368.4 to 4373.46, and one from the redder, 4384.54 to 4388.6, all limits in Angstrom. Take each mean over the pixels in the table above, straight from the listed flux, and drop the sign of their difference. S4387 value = 1.9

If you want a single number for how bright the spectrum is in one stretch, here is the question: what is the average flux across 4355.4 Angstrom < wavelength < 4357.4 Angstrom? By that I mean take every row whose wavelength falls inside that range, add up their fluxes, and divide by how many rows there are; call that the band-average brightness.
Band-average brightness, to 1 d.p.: 38.6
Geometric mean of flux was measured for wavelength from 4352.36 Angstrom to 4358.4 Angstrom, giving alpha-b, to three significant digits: 38.0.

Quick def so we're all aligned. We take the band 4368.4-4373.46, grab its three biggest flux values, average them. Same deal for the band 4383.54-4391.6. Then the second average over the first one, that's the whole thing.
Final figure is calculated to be 0.97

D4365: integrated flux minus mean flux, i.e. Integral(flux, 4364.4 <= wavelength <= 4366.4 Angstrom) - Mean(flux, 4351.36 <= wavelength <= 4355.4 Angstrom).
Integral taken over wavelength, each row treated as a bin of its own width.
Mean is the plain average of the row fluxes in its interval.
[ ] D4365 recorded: 44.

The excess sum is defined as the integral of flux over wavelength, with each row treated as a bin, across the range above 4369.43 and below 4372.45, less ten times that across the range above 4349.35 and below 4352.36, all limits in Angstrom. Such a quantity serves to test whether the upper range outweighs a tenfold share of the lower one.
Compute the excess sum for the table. -947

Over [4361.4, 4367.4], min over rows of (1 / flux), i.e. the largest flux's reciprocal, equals 0.0242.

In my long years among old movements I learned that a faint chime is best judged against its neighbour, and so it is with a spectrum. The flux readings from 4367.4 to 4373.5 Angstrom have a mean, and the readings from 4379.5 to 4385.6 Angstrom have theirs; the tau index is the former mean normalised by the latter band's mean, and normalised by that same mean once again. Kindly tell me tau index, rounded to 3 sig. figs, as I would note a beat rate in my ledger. 0.0263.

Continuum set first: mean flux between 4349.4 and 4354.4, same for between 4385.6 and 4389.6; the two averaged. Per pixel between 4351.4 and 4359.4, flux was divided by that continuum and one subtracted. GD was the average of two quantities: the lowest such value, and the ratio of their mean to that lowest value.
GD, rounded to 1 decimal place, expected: -1.3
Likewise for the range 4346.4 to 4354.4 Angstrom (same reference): 0.1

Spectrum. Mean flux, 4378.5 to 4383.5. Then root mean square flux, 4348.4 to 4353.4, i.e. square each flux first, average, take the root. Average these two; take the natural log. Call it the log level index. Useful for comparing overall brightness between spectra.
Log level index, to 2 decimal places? 3.62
